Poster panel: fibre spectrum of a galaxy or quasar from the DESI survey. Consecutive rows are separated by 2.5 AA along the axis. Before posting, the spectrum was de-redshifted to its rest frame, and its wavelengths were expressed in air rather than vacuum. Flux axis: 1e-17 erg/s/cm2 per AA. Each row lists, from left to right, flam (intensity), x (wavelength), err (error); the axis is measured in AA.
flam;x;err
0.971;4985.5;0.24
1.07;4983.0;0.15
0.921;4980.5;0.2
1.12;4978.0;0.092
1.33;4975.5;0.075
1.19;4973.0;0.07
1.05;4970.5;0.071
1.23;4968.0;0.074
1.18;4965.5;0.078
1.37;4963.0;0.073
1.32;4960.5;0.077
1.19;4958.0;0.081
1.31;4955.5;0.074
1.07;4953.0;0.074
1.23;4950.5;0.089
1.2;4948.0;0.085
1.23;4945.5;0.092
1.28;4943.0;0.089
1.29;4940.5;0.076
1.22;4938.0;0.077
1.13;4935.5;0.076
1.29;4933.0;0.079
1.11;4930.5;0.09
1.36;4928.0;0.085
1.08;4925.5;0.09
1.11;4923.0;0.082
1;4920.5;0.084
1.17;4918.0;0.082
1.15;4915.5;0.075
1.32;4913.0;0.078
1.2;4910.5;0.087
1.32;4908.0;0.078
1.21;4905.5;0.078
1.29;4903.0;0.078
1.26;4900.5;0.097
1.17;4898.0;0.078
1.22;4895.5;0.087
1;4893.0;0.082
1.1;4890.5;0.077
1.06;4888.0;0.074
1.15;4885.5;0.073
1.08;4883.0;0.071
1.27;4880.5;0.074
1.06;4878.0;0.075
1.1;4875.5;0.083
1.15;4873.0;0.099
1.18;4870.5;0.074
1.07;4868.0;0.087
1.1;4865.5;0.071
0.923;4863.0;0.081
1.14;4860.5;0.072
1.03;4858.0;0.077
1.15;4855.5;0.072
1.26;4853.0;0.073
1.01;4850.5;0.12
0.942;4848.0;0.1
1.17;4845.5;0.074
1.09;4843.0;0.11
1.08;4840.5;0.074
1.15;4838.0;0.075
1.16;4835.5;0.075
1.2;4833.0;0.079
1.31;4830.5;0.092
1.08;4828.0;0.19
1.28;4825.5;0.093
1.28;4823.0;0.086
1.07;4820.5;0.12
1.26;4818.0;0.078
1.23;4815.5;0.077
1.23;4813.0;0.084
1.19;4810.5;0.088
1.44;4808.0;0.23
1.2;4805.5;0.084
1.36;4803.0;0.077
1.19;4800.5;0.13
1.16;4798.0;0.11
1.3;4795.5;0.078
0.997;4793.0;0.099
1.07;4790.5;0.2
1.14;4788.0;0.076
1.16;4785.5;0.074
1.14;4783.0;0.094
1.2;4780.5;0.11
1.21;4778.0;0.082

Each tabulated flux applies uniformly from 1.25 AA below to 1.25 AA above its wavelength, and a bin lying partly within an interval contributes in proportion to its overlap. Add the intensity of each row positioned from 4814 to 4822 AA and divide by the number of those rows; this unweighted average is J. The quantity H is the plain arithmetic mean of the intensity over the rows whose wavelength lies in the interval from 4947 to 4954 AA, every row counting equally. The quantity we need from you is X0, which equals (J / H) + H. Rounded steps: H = 1.17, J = 1.19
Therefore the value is 2.18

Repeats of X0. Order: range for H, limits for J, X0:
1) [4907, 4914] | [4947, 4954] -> 2.19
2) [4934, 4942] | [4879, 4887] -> 2.17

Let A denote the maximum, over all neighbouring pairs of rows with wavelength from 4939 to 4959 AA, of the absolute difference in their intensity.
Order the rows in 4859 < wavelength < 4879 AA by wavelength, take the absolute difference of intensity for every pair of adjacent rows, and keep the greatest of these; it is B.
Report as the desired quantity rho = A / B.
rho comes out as 1.1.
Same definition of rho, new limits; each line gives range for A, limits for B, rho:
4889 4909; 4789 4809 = 0.7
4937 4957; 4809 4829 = 1.1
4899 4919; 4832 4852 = 0.7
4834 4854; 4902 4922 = 1.5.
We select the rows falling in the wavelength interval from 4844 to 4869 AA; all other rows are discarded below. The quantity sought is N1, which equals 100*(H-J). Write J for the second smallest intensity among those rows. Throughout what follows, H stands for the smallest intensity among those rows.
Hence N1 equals -2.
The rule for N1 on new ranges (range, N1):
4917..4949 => -8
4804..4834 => -1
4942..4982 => -13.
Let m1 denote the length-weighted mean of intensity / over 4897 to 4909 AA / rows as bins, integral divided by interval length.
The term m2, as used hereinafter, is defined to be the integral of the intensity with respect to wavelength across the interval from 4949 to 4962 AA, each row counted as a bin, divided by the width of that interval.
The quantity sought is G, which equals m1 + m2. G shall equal 2.48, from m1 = 1.25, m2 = 1.23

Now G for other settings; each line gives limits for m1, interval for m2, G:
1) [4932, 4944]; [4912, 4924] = 2.39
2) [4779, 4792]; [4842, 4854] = 2.23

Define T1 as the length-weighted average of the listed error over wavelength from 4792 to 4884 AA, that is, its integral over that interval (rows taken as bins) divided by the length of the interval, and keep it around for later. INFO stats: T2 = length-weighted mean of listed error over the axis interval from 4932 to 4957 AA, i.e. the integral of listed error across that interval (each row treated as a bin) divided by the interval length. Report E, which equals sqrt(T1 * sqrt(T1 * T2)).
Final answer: 0.090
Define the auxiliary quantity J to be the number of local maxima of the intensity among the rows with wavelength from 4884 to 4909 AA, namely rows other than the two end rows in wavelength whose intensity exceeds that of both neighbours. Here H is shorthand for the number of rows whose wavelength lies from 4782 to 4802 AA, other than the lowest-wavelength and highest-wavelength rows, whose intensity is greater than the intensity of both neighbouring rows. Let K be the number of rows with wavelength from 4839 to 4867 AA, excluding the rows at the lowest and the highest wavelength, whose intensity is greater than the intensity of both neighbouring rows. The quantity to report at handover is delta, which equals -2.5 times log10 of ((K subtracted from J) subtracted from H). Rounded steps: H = 2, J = 3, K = 3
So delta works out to -0.8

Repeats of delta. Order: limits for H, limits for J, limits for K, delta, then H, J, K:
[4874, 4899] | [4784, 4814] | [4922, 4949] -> -1.5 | 4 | 3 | 3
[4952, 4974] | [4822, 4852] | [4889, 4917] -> -1.7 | 3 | 2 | 4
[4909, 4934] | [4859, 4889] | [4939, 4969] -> -1.2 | 4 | 4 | 3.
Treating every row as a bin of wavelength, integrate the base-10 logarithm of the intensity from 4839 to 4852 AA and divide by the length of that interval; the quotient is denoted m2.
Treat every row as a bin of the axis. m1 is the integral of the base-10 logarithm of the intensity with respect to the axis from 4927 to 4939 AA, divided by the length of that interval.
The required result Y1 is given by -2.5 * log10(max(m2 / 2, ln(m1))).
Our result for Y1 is 4.73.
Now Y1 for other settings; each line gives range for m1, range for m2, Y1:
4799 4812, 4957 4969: 3.26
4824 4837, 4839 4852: 4.73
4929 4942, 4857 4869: 4.94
